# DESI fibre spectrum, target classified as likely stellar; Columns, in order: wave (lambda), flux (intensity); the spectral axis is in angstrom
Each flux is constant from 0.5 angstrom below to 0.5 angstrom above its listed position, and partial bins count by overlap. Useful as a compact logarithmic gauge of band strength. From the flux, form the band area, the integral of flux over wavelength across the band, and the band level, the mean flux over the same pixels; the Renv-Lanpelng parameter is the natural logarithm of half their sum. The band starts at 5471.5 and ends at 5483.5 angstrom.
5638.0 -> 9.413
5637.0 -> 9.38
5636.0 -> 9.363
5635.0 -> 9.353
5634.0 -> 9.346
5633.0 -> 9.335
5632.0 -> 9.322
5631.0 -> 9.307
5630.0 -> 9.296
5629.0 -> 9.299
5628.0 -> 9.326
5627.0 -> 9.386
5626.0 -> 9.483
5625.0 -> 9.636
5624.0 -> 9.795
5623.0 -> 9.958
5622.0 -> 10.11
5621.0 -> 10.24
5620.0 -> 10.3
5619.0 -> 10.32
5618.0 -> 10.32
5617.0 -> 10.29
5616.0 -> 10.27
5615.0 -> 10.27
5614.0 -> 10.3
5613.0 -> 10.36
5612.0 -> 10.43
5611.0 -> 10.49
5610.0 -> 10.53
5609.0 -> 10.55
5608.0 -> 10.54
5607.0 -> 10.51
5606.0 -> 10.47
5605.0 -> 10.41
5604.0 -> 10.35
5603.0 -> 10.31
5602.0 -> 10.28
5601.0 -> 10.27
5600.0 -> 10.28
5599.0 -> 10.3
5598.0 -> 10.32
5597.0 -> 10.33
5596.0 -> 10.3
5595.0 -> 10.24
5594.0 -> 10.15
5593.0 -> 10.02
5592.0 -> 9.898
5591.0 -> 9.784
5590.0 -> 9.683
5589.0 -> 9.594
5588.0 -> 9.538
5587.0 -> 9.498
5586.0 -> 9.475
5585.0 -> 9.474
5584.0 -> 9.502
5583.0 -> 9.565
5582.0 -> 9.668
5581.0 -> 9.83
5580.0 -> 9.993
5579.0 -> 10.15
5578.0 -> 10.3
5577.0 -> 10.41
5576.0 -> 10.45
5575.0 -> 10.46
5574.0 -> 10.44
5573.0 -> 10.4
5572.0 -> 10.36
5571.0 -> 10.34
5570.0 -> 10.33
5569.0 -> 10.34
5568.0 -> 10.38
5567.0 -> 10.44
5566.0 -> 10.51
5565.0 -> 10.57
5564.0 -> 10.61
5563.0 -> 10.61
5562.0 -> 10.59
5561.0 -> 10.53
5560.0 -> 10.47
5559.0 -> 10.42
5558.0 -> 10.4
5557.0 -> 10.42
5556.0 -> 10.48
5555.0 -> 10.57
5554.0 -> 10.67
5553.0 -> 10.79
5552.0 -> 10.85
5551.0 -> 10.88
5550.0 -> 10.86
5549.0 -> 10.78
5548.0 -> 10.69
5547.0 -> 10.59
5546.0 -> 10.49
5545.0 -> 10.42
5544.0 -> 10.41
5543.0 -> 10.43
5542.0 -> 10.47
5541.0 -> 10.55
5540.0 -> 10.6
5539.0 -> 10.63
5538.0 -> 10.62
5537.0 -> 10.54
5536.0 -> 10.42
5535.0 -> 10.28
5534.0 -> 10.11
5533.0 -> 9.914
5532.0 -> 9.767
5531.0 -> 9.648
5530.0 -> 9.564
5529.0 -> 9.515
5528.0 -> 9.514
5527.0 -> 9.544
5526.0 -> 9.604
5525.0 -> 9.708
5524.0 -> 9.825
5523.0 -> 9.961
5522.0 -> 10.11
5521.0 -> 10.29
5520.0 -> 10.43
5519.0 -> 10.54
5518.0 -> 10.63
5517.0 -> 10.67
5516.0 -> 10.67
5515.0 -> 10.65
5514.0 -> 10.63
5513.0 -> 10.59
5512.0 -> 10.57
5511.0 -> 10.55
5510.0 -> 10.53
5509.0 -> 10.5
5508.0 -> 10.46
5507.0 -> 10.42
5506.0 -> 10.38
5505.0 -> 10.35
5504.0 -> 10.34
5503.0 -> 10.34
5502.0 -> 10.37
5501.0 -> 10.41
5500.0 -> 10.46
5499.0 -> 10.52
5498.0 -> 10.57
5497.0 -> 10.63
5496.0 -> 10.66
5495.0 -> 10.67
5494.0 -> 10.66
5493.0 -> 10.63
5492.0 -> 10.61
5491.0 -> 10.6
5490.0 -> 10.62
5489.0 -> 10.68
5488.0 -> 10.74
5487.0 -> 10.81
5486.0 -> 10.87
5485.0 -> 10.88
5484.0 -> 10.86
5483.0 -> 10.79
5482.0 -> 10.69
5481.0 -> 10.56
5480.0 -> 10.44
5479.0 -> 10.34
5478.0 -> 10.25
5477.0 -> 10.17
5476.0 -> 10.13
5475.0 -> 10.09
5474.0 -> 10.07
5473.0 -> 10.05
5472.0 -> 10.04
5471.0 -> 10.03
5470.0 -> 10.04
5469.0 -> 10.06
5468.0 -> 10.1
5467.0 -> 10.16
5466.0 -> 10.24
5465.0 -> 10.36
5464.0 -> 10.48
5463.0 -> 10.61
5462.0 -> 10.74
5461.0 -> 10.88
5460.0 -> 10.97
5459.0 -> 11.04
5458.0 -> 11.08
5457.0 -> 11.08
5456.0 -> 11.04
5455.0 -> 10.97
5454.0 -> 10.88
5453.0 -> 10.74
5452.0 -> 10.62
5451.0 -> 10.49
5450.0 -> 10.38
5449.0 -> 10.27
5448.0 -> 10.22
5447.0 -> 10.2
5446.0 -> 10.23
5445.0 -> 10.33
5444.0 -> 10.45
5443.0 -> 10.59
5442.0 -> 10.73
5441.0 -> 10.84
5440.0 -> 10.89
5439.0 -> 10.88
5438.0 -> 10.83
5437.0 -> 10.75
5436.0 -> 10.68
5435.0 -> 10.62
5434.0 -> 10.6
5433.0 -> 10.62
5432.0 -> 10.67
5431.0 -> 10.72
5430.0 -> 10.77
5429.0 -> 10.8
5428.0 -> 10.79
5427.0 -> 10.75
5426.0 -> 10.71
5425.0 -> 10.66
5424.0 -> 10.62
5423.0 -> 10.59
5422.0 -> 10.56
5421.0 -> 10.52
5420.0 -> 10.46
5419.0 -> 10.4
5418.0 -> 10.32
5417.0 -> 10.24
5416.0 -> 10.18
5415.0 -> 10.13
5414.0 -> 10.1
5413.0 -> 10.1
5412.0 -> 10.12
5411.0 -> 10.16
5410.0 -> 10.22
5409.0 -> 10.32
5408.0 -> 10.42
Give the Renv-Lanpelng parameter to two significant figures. 4.2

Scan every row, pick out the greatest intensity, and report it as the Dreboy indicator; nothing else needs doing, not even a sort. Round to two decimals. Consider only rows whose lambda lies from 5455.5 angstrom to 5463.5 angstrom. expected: 11.08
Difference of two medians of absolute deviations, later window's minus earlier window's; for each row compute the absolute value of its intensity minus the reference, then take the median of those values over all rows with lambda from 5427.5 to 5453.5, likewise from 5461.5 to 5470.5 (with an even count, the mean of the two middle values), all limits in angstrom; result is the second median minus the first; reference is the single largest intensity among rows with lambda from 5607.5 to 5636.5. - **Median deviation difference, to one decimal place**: 0.1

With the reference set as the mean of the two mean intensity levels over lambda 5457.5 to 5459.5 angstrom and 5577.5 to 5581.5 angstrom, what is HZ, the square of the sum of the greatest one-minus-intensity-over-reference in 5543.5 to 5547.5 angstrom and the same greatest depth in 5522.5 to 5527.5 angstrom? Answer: 0.012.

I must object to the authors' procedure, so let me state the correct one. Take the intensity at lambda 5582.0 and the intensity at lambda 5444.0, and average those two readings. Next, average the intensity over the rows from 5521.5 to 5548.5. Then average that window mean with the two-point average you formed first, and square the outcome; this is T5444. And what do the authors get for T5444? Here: 102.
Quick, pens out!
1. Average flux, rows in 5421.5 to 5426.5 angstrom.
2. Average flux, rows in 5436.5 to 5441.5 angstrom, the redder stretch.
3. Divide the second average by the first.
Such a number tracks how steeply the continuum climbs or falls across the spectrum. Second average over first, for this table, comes 1.02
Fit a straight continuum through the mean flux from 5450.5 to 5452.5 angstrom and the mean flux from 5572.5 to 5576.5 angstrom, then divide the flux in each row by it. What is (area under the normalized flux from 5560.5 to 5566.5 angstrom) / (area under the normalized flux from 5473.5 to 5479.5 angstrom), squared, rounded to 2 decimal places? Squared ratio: 1.10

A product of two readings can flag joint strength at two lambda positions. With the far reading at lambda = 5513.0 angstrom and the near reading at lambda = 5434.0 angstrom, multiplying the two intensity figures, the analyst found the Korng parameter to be 112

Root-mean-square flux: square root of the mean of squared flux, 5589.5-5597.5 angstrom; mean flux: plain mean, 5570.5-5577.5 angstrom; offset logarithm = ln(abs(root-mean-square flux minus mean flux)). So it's -1.0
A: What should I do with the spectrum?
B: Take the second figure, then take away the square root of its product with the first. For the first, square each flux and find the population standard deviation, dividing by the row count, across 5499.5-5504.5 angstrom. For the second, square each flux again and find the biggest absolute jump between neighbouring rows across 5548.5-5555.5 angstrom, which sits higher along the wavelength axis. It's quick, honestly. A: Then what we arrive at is 1.01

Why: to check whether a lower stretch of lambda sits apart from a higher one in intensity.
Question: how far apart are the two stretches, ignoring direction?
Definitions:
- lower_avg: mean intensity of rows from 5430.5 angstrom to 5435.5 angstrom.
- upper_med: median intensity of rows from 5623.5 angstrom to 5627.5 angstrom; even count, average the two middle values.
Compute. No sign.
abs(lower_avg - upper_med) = 1.09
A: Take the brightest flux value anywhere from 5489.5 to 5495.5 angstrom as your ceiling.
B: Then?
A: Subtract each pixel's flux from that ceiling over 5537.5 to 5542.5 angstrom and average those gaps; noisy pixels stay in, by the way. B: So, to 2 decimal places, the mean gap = 0.10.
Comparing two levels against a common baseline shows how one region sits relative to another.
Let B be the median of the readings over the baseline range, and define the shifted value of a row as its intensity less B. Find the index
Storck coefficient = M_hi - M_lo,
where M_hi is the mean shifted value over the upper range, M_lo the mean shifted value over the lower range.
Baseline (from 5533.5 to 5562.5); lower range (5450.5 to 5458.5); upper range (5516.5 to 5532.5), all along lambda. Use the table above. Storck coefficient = -0.9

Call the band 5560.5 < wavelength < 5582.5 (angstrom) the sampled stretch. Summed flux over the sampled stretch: 228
